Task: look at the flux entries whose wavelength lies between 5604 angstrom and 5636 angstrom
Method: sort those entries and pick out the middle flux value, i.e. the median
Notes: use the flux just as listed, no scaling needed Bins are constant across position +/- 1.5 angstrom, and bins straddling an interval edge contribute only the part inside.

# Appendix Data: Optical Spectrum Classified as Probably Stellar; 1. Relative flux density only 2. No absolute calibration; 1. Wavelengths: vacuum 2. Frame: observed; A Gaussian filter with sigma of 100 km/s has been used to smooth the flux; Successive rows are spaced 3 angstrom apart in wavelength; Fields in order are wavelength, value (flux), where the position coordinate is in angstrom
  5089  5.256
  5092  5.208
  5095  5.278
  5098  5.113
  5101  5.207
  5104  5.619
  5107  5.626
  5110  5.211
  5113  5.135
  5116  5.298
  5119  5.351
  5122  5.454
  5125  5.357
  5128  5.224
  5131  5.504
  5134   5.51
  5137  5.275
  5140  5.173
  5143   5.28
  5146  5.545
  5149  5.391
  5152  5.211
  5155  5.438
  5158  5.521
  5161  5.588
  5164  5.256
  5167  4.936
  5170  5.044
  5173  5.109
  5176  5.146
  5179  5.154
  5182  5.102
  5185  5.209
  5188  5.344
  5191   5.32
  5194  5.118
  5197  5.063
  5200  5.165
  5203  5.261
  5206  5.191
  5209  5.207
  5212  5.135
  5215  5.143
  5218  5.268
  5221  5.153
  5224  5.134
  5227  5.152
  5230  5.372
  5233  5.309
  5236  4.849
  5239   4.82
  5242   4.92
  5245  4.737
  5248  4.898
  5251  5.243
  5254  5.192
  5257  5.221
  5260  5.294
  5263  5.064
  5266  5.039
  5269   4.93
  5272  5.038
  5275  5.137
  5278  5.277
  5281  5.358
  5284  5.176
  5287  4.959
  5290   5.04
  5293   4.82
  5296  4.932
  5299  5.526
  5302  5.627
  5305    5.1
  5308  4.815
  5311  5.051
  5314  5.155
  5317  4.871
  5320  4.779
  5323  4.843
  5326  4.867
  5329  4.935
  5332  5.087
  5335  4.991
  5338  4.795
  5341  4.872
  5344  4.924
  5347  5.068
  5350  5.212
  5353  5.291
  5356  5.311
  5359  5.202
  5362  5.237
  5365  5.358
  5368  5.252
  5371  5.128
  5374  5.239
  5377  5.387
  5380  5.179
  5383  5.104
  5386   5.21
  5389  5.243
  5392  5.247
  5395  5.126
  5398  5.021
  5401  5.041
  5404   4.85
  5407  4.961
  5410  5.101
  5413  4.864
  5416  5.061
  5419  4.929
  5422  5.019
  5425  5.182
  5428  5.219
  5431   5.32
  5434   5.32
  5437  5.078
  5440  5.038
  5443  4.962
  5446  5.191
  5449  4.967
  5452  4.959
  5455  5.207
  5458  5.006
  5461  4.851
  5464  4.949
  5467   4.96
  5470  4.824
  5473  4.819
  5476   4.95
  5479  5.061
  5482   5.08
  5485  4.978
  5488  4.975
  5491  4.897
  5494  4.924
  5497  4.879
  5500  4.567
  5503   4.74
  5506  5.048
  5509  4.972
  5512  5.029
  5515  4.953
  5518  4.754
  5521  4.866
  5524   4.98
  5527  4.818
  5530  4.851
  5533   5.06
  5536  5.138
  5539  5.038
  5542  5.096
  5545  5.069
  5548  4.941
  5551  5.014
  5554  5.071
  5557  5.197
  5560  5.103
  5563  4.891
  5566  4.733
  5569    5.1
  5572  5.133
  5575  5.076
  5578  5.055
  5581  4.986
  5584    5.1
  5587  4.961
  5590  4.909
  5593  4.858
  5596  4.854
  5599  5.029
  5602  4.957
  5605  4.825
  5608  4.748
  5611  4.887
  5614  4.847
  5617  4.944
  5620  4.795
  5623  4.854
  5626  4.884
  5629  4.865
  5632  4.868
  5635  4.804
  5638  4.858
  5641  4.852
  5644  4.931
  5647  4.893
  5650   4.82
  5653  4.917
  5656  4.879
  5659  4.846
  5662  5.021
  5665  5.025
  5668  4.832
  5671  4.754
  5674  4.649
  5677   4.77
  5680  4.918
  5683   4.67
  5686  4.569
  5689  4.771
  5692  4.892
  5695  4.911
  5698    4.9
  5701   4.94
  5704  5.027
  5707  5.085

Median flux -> 4.85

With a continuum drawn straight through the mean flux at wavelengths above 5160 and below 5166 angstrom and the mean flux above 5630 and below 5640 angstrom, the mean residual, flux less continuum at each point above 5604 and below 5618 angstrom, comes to -0.02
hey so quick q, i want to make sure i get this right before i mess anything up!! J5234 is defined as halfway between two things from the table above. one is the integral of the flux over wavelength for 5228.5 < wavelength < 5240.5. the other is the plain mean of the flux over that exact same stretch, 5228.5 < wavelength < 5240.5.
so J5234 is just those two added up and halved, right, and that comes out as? 33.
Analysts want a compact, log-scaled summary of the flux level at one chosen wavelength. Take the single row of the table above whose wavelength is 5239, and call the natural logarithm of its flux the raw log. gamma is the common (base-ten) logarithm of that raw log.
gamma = 0.197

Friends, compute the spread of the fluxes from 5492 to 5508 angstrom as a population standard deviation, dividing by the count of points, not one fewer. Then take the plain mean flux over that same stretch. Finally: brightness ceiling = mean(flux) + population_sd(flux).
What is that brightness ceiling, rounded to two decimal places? 5.00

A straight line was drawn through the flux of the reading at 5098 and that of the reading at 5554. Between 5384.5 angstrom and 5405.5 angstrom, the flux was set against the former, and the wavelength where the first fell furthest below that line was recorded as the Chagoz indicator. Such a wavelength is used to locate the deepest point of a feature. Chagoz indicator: 5404 angstrom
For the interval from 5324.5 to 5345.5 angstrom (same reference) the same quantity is 5338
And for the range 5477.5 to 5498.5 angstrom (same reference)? 5497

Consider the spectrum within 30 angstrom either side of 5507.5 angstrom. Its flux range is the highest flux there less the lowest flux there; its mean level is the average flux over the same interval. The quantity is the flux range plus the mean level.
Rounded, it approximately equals 5.50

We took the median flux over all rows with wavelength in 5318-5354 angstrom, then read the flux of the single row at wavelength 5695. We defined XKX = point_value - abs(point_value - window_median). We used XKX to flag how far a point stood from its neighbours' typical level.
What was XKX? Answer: 4.89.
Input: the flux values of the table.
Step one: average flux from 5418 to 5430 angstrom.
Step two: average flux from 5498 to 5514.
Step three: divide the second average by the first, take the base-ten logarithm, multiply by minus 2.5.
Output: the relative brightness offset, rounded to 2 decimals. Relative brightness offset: 0.05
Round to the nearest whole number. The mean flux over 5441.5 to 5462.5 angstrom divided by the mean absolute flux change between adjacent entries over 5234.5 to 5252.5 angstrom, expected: 31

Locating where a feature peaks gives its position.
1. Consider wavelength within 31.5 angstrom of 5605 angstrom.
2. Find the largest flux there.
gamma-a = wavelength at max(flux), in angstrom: 5584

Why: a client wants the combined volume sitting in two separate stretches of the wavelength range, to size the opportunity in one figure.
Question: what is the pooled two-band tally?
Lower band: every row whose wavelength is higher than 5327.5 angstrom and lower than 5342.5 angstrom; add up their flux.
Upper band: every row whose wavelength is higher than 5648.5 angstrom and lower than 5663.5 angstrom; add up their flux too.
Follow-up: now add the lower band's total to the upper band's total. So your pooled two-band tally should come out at 49.2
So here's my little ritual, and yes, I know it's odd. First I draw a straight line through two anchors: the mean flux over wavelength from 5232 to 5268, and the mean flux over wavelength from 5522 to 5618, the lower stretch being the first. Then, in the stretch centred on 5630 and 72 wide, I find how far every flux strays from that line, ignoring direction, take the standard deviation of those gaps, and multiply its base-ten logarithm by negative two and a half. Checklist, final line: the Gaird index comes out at 3.3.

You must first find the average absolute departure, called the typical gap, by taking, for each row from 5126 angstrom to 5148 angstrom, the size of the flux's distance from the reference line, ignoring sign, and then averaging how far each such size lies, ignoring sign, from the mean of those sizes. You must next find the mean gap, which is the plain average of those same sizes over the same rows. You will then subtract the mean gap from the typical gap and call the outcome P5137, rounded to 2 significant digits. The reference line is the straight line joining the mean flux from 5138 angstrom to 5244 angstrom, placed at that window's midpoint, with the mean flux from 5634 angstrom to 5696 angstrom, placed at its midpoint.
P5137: -0.027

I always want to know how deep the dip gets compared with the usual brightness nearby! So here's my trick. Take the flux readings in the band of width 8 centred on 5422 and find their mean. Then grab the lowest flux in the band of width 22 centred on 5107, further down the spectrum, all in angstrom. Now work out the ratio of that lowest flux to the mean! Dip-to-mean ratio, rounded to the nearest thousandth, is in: 1.014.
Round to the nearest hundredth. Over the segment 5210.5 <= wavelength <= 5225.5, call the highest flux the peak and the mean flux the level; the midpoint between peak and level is 5.22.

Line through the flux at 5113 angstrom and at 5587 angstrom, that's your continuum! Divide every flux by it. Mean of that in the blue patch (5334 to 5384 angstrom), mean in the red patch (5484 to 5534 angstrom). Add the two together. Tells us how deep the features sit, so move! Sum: 2.00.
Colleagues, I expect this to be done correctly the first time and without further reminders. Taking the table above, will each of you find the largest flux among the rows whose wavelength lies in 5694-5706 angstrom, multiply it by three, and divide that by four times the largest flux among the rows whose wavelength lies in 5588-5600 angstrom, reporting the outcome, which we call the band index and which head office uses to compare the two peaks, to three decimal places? 0.750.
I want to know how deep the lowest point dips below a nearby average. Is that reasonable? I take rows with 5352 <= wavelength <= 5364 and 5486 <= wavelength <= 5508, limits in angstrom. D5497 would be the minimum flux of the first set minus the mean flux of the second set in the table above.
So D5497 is 0.3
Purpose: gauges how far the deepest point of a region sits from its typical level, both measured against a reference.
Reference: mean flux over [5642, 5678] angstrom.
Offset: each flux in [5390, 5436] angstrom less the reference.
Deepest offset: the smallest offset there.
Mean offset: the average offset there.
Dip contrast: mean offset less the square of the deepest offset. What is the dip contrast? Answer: 0.2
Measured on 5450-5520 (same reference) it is 0.0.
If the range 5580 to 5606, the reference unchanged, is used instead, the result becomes 0.1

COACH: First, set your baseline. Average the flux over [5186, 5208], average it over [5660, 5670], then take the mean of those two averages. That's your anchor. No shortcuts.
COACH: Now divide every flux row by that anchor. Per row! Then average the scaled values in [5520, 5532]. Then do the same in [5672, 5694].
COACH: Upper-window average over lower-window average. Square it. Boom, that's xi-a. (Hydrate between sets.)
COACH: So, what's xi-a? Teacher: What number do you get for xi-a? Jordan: 0.95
